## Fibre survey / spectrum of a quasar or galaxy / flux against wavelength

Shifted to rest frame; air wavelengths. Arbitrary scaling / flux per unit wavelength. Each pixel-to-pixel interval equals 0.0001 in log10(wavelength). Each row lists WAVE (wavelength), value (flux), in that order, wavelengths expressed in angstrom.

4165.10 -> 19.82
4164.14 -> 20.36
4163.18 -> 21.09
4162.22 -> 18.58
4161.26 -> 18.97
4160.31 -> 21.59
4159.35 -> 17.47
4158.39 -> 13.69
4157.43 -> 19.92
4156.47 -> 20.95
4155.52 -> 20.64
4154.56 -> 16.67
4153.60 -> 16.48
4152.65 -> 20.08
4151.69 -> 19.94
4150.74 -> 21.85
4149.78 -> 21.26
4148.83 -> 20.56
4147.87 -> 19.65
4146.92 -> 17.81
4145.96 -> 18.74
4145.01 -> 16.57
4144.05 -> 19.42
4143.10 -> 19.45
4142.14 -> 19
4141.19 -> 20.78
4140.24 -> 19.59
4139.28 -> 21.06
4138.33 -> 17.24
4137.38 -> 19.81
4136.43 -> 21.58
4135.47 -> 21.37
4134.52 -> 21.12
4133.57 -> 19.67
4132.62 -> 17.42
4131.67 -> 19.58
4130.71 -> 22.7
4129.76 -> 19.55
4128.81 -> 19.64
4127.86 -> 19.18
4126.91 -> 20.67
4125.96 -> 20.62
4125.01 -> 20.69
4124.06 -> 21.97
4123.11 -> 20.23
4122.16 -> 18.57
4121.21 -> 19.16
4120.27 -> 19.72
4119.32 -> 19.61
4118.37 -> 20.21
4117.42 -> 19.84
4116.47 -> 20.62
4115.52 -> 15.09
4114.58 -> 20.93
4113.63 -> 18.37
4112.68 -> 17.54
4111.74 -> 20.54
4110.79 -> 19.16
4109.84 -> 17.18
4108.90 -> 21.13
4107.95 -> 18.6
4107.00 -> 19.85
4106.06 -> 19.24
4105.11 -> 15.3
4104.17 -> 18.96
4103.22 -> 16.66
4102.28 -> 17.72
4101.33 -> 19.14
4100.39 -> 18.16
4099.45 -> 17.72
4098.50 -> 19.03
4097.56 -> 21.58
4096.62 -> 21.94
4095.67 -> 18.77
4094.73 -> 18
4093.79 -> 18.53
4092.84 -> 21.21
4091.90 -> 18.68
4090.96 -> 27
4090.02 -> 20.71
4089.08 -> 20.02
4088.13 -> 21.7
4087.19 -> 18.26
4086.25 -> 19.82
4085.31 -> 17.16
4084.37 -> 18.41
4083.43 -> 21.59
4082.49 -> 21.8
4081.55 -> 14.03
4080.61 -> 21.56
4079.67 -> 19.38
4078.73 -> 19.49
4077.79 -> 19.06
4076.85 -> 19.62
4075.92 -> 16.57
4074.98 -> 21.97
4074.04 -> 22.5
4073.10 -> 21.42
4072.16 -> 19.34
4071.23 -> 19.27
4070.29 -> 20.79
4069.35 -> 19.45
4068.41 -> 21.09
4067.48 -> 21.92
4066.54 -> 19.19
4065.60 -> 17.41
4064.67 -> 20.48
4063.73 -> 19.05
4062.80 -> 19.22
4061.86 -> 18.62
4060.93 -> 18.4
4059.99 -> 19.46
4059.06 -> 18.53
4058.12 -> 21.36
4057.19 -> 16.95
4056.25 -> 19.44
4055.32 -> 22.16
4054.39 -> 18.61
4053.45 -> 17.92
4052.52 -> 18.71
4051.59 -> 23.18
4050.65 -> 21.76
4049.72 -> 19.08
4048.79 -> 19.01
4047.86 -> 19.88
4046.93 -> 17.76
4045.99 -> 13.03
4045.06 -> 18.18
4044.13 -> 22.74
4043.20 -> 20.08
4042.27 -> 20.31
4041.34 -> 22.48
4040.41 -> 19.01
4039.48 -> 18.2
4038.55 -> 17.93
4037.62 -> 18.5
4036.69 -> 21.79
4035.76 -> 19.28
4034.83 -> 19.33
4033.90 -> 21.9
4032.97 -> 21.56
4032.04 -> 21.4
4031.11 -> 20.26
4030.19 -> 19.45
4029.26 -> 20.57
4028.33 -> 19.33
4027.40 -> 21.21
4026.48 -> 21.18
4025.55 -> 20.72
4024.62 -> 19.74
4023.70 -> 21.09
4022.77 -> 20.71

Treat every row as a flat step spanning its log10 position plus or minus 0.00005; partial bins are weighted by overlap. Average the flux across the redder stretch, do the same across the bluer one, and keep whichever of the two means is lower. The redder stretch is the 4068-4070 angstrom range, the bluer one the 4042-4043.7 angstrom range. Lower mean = 20.2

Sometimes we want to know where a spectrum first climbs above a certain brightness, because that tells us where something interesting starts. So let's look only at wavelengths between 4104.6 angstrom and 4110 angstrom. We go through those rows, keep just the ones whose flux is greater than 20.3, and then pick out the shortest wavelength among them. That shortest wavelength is 4108.90 angstrom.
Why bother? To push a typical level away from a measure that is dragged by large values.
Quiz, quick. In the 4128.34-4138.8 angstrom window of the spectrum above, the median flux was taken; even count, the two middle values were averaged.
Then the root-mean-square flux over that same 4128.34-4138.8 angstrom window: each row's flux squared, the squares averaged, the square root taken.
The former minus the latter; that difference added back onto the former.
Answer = 19.3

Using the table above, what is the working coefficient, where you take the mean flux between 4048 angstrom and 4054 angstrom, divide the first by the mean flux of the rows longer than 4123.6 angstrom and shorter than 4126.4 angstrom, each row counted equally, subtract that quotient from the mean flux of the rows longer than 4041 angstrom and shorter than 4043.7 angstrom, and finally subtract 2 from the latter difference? 18.0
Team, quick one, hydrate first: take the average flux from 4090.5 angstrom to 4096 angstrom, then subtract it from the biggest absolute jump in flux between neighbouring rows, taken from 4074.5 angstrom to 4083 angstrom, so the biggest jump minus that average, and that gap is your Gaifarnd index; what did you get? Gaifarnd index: -12.6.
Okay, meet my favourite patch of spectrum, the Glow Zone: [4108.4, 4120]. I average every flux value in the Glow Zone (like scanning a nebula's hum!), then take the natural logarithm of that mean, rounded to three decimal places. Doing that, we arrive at 2.954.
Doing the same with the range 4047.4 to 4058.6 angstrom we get 2.988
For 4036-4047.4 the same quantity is 2.953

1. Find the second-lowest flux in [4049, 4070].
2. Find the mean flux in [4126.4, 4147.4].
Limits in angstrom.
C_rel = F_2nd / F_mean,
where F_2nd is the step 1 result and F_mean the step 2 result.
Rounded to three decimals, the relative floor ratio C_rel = 0.887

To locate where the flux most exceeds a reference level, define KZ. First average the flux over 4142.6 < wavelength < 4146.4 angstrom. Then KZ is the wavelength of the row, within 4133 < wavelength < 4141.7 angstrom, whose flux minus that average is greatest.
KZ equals 4136.43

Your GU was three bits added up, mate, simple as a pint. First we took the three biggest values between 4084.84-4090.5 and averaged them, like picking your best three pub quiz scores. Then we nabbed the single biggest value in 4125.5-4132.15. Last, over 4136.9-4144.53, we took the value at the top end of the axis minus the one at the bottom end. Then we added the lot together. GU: 43.1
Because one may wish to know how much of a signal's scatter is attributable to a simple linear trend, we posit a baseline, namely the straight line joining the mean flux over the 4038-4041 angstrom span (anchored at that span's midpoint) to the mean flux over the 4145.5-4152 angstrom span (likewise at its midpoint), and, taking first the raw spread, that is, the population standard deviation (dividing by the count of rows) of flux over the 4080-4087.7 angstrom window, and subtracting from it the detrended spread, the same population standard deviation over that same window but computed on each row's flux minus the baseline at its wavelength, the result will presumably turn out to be -0.004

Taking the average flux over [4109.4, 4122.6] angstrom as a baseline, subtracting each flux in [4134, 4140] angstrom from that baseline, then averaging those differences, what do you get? -1.3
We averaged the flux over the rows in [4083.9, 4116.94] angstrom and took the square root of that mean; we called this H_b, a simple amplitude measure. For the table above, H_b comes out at 4.38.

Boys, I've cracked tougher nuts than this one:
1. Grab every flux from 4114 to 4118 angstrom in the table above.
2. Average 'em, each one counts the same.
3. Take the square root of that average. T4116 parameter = 4.37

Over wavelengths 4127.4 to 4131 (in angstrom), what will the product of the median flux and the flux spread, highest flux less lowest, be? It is 69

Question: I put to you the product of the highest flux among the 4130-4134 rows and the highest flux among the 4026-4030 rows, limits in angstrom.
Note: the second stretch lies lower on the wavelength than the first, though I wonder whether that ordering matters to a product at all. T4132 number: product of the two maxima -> 481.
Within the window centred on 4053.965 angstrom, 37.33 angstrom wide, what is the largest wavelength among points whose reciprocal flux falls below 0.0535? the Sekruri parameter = 4072.16 angstrom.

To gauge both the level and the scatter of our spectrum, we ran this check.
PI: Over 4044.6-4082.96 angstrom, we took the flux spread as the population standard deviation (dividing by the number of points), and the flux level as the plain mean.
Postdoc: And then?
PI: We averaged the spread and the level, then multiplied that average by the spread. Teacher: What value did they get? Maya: 22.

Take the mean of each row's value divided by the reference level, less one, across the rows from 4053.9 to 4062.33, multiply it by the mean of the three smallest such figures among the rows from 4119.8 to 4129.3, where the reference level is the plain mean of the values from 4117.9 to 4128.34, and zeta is 0.0021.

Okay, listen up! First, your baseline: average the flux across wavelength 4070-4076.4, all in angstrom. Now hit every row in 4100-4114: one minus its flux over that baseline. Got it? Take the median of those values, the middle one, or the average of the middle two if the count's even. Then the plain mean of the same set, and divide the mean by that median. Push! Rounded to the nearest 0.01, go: 1.06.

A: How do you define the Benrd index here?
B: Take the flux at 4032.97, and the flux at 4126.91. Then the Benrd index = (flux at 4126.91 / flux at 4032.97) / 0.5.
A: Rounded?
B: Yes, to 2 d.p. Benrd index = 1.92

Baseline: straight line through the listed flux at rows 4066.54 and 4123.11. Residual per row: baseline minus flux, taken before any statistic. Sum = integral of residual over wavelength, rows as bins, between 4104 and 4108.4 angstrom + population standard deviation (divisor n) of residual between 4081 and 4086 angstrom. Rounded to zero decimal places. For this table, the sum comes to 10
